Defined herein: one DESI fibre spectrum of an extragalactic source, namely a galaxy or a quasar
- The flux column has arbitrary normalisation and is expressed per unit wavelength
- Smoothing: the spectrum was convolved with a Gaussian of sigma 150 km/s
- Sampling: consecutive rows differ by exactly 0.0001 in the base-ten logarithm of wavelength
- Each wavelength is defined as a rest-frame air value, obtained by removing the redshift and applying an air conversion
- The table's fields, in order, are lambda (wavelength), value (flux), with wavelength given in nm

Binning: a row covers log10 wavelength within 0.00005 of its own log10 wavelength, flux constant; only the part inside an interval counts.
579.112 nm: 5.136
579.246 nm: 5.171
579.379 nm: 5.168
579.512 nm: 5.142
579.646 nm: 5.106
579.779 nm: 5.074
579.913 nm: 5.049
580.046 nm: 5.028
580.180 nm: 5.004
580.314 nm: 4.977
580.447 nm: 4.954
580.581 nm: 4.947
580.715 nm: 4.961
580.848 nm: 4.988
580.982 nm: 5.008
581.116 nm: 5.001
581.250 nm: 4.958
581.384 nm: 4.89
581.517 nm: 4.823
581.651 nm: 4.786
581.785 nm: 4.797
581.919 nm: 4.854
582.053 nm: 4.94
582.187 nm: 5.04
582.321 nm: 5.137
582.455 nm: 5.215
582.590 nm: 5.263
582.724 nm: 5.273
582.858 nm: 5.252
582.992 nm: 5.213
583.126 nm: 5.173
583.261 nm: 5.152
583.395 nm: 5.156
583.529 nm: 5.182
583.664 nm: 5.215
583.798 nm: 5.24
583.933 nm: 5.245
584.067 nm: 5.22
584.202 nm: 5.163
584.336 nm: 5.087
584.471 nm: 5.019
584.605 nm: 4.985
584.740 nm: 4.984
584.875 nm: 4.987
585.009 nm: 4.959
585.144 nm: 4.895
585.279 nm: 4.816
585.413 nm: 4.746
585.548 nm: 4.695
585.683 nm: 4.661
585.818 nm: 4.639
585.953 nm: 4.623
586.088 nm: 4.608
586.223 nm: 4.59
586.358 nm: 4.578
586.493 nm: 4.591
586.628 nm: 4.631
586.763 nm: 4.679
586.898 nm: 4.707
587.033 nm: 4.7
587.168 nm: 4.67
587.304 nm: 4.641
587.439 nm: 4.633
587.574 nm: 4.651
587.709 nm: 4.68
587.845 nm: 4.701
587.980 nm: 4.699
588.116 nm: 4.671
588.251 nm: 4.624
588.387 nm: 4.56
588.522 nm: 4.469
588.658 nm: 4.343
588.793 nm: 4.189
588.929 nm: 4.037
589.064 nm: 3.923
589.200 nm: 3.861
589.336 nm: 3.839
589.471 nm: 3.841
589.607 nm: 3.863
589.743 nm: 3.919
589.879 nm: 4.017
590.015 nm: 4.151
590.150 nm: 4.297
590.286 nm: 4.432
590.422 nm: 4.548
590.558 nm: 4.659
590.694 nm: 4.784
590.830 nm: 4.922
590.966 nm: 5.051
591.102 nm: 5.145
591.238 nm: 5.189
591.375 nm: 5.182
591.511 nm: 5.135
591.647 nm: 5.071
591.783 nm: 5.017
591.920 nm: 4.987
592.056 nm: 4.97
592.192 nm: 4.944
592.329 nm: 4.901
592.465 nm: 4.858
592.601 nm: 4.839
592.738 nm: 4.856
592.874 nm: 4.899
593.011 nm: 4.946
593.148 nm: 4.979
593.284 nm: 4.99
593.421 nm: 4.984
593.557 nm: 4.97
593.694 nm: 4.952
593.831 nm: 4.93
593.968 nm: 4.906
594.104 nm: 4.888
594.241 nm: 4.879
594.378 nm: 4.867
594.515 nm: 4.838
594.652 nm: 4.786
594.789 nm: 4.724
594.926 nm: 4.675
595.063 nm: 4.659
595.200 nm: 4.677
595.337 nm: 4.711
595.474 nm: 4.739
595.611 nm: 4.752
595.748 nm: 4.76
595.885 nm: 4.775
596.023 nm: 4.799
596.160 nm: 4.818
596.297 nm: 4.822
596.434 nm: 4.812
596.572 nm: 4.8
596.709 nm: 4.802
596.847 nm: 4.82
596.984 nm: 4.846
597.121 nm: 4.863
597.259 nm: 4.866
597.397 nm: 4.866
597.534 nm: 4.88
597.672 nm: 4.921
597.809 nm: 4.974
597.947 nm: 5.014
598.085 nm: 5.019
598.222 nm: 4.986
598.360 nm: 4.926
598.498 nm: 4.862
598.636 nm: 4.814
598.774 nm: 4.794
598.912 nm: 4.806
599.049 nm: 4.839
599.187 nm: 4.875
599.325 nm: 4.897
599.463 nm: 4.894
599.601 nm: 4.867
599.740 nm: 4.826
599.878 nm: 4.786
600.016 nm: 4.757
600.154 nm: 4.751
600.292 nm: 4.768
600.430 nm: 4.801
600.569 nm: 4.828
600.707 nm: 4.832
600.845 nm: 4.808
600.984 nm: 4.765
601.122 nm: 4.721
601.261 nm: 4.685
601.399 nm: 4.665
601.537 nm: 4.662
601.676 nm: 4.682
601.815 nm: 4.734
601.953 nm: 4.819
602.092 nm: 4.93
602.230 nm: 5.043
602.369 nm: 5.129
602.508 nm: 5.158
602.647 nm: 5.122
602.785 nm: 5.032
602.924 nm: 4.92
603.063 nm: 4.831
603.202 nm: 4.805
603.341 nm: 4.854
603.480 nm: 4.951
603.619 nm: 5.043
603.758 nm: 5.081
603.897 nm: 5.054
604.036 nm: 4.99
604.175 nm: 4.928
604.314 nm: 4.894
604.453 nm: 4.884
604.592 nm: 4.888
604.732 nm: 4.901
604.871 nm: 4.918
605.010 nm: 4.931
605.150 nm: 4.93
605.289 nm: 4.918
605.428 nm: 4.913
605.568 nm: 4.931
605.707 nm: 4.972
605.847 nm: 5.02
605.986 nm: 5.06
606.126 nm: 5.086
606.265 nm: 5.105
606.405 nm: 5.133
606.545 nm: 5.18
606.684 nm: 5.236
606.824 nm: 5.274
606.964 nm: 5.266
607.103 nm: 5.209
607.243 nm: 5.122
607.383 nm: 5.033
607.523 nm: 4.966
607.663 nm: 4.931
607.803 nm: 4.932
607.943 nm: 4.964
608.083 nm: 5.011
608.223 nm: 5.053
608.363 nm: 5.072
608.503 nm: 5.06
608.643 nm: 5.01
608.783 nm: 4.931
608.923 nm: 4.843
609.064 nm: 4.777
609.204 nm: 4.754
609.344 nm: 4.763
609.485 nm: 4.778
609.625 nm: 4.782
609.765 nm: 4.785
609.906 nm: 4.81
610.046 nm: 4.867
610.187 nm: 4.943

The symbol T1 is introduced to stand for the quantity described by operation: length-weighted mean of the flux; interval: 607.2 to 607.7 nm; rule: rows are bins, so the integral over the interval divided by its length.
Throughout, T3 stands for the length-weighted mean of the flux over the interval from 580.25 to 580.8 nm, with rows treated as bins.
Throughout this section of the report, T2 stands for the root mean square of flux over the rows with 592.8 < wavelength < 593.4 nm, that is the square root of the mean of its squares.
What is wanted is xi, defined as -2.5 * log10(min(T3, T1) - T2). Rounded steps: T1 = 5.01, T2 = 4.95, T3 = 4.97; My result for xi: 4.7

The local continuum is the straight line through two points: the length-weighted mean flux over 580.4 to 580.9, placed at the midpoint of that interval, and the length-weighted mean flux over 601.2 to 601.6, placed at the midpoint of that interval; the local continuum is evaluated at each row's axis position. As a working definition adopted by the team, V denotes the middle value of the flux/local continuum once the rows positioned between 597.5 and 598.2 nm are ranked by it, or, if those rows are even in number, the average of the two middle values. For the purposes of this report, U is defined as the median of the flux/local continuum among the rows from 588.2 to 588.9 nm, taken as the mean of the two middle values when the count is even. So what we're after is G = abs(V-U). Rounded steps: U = 0.92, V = 1.05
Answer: 0.131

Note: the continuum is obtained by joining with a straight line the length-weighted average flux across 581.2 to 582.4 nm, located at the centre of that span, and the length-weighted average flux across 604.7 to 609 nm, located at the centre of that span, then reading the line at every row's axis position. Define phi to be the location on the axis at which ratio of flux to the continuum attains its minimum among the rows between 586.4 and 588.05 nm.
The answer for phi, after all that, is 586.493 nm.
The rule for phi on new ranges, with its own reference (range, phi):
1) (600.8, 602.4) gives 601.537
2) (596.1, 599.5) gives 598.774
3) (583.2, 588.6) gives 588.522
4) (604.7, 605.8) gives 604.732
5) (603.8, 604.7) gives 604.453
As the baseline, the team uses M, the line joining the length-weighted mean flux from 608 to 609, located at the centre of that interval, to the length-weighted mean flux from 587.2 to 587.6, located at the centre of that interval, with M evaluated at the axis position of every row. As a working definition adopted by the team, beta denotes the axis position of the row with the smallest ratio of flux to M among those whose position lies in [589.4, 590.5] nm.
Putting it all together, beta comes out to 589.471 nm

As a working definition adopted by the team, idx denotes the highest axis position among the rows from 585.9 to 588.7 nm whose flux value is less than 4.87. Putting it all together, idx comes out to 588.658 nm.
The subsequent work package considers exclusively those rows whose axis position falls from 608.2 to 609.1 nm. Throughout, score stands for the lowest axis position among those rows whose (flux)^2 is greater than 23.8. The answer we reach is 608.223 nm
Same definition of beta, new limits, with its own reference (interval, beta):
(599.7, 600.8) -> 600.154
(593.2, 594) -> 593.968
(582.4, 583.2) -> 583.126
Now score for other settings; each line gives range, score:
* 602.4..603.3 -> 602.508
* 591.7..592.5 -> 591.783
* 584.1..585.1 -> 584.202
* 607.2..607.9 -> 607.243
